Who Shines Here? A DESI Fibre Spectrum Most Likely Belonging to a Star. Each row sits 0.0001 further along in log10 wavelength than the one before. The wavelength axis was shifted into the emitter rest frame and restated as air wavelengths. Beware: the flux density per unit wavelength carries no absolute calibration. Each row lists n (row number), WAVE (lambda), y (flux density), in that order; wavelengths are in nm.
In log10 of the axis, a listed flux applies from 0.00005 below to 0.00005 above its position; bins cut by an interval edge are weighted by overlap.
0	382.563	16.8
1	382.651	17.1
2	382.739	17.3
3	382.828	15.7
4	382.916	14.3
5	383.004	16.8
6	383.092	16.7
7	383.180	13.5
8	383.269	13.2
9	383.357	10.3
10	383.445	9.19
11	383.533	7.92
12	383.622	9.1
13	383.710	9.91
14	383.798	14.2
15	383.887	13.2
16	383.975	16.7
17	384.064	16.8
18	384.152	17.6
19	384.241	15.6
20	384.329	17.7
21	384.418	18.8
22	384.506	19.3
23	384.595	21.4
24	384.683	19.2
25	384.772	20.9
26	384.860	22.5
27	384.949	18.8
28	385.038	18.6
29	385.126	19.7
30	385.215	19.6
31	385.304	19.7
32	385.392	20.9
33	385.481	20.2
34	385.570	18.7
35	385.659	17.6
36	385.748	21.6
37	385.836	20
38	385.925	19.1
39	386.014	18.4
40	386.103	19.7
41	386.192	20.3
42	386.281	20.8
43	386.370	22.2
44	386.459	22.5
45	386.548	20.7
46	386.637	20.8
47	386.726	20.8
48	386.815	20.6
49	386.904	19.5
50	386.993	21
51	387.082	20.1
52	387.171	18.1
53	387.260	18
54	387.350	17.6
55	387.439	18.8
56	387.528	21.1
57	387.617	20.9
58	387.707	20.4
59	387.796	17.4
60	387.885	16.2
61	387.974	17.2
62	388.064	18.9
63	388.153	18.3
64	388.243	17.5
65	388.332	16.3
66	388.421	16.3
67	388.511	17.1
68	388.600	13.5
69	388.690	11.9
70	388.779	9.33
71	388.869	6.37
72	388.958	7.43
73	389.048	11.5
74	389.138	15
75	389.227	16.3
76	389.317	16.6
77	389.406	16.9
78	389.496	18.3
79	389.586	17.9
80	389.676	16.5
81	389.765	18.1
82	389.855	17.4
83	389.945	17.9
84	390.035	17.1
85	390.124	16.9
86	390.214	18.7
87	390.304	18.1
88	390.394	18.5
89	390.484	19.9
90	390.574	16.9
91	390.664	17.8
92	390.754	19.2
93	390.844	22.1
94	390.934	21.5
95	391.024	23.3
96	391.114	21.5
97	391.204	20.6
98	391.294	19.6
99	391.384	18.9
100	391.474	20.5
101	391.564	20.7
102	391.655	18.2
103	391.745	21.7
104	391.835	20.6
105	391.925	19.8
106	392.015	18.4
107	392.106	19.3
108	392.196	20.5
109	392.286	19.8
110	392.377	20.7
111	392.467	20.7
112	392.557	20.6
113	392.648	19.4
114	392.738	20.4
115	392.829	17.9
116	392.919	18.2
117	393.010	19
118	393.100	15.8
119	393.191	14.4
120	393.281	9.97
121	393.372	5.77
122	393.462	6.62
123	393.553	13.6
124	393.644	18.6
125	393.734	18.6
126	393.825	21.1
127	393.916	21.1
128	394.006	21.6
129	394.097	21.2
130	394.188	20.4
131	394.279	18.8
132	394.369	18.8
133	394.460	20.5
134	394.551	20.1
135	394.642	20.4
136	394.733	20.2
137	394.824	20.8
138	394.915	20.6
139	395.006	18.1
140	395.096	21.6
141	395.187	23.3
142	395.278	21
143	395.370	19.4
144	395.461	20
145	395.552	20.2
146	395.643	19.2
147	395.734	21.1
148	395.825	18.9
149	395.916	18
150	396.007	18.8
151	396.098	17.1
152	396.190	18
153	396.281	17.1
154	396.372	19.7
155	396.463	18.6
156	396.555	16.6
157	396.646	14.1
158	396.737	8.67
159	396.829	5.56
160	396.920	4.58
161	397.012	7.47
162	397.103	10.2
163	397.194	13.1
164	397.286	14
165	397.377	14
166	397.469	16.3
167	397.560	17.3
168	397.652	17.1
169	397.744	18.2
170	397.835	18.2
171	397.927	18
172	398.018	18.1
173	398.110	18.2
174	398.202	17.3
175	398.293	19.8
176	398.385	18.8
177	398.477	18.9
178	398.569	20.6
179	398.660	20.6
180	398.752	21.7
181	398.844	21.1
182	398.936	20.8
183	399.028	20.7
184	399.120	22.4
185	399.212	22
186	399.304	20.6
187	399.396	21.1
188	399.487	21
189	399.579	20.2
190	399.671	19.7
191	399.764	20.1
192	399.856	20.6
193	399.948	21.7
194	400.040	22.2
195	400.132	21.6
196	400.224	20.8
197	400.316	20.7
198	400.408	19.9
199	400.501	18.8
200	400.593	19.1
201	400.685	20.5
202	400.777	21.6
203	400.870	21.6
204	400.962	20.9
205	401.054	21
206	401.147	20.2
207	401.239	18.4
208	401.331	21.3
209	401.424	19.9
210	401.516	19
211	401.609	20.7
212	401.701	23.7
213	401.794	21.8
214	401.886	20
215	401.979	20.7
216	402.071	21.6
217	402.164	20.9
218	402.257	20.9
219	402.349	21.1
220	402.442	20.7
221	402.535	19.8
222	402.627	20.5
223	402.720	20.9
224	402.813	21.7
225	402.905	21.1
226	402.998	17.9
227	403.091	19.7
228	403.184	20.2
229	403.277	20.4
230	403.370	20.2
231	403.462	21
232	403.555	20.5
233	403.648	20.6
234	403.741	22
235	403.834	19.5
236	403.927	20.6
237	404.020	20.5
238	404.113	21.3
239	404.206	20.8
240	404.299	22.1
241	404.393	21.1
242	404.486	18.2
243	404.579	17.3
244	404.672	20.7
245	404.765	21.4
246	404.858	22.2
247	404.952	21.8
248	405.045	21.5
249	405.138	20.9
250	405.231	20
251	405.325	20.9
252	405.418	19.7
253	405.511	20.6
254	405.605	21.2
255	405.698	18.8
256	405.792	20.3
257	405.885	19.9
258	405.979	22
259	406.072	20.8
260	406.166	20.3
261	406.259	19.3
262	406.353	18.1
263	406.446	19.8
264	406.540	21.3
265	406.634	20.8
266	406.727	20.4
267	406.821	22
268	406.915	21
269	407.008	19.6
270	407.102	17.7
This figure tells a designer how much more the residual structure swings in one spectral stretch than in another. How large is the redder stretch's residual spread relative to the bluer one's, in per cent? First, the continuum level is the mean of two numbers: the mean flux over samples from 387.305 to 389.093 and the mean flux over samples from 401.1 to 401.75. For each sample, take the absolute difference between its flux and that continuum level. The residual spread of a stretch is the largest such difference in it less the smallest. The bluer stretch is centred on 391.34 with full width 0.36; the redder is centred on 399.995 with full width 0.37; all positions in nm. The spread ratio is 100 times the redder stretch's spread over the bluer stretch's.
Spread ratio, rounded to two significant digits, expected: 94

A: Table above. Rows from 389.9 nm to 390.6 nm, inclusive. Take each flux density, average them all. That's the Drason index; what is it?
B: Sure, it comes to 18.0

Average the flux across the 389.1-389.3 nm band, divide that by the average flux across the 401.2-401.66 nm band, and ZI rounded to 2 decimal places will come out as 0.79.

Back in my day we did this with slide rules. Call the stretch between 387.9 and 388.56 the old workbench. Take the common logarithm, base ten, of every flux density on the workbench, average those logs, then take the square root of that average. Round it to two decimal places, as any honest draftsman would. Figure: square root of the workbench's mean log 1.11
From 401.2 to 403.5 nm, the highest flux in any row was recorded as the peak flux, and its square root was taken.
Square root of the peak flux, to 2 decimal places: 4.87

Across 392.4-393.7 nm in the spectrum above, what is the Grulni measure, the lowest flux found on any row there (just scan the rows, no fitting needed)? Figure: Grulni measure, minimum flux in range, 5.77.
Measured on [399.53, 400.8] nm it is 18.8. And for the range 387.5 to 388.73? 11.9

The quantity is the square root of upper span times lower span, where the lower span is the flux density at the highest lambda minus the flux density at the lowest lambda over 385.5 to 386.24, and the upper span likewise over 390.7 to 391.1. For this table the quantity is 2.56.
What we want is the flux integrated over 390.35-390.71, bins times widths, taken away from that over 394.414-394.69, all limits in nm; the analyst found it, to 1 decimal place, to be -1.0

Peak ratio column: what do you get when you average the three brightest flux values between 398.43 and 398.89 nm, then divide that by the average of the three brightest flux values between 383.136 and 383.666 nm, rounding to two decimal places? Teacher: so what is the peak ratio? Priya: 1.71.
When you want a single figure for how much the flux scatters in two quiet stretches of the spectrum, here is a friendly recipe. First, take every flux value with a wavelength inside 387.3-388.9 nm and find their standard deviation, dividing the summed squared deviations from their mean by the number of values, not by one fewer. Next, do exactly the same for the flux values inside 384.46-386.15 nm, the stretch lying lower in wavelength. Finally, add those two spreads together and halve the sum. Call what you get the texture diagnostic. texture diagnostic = 2.5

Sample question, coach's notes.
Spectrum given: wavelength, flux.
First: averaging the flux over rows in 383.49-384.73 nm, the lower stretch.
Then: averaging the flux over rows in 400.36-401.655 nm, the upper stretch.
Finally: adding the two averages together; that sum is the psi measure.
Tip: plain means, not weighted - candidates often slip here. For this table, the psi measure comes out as 35.7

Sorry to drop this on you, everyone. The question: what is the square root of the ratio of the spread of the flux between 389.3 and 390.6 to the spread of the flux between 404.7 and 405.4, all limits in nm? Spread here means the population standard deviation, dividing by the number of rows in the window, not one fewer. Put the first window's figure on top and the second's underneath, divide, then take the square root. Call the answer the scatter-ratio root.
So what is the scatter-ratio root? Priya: 1.17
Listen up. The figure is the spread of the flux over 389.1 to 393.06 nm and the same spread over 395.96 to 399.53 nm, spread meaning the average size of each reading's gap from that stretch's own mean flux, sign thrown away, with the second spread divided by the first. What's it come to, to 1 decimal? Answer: 2.2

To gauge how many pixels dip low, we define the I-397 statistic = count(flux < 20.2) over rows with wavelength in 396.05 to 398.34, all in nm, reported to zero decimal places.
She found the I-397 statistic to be 25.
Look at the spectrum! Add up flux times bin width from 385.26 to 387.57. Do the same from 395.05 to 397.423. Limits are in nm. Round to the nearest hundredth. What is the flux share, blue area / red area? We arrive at 1.20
